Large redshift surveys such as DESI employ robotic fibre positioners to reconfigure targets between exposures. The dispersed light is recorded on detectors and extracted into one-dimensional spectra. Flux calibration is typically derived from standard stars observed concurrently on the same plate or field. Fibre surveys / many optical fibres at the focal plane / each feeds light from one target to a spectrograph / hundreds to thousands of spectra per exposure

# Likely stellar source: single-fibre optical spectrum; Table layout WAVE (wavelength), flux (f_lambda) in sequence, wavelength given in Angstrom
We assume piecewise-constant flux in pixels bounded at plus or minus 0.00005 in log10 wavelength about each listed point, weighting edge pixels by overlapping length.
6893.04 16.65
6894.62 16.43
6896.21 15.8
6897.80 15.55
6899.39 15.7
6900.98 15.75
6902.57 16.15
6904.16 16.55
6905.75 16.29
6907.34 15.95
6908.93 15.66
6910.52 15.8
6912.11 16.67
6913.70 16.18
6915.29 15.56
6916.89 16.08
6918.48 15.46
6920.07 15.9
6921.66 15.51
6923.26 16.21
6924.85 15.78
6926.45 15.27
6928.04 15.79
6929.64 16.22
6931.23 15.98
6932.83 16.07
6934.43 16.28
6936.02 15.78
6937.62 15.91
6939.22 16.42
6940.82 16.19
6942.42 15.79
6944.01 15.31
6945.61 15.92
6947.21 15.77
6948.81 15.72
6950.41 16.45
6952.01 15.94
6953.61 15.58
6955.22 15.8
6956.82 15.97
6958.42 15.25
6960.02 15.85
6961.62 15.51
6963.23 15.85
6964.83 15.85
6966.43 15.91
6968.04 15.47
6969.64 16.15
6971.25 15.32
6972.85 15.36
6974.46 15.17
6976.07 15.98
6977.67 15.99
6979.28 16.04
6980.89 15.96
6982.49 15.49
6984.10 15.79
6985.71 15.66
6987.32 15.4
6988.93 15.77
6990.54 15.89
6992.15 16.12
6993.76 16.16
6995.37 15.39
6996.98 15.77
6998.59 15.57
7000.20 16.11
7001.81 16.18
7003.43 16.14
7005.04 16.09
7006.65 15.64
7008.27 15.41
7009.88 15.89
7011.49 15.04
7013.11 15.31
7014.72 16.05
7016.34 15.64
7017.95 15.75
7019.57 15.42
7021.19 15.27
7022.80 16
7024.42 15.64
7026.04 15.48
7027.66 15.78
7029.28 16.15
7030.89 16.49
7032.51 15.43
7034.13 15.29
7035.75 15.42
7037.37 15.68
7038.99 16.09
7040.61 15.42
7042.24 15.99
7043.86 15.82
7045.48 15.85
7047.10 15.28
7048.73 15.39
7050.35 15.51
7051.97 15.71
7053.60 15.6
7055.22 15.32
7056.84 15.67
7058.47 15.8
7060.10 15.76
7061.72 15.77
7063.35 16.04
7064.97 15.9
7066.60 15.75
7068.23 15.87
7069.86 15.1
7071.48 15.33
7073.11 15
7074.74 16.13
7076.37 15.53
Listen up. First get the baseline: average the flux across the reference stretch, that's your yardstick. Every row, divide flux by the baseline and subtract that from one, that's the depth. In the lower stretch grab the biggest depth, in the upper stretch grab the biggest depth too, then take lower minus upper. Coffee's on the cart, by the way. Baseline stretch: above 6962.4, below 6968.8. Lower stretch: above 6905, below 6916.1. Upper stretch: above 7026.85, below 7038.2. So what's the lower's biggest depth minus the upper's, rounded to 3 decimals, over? -0.017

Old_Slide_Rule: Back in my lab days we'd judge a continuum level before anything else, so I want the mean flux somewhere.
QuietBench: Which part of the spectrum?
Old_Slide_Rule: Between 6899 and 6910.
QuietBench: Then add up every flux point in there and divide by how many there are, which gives 16.01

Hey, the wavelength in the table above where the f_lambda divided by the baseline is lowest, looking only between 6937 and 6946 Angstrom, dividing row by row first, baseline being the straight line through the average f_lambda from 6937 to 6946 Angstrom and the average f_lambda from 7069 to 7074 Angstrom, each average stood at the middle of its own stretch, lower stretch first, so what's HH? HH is 6944.01 Angstrom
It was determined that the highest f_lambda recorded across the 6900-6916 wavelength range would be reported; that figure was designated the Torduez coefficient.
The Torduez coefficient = 16.67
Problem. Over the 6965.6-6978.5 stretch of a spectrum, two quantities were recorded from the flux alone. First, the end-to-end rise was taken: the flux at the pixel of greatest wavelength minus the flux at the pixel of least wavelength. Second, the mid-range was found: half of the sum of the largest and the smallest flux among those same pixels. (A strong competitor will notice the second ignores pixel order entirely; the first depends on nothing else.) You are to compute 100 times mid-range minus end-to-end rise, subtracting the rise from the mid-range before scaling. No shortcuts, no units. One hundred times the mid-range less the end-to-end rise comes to 1558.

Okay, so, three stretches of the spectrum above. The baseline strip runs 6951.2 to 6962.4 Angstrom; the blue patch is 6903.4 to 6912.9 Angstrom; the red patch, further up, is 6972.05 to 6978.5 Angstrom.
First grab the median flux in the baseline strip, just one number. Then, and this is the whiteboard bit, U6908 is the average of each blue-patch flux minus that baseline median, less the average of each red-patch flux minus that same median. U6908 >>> 0.53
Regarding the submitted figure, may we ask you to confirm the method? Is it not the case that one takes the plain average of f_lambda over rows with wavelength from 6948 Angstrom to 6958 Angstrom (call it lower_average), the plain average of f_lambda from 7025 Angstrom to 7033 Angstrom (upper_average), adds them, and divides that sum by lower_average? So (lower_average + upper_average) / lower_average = 2.00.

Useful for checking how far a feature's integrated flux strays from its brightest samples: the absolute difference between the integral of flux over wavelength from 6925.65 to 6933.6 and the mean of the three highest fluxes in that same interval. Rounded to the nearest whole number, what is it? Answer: 110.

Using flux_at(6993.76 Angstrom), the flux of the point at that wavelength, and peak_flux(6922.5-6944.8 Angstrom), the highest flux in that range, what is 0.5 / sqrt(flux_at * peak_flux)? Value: 0.0307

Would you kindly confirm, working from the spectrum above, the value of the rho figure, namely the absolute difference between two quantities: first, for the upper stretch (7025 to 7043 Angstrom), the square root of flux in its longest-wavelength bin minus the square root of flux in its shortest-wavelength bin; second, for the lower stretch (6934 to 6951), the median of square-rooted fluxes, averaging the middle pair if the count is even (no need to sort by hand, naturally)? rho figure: 3.92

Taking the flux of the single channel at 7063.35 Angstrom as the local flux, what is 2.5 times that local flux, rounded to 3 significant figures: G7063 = 40.1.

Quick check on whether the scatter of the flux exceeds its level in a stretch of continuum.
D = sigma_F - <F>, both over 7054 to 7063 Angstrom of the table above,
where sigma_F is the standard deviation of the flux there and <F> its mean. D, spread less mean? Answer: -15.5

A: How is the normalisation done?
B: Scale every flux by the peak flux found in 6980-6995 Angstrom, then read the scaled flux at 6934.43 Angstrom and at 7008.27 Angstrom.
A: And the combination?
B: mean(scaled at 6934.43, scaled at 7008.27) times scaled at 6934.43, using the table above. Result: 0.99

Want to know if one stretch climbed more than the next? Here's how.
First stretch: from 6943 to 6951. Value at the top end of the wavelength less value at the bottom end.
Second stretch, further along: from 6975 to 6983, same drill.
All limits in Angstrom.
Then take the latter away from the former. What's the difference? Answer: 1.6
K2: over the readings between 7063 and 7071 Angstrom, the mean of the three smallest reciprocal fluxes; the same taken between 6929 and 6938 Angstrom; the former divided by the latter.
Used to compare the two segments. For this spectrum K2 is 1.02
